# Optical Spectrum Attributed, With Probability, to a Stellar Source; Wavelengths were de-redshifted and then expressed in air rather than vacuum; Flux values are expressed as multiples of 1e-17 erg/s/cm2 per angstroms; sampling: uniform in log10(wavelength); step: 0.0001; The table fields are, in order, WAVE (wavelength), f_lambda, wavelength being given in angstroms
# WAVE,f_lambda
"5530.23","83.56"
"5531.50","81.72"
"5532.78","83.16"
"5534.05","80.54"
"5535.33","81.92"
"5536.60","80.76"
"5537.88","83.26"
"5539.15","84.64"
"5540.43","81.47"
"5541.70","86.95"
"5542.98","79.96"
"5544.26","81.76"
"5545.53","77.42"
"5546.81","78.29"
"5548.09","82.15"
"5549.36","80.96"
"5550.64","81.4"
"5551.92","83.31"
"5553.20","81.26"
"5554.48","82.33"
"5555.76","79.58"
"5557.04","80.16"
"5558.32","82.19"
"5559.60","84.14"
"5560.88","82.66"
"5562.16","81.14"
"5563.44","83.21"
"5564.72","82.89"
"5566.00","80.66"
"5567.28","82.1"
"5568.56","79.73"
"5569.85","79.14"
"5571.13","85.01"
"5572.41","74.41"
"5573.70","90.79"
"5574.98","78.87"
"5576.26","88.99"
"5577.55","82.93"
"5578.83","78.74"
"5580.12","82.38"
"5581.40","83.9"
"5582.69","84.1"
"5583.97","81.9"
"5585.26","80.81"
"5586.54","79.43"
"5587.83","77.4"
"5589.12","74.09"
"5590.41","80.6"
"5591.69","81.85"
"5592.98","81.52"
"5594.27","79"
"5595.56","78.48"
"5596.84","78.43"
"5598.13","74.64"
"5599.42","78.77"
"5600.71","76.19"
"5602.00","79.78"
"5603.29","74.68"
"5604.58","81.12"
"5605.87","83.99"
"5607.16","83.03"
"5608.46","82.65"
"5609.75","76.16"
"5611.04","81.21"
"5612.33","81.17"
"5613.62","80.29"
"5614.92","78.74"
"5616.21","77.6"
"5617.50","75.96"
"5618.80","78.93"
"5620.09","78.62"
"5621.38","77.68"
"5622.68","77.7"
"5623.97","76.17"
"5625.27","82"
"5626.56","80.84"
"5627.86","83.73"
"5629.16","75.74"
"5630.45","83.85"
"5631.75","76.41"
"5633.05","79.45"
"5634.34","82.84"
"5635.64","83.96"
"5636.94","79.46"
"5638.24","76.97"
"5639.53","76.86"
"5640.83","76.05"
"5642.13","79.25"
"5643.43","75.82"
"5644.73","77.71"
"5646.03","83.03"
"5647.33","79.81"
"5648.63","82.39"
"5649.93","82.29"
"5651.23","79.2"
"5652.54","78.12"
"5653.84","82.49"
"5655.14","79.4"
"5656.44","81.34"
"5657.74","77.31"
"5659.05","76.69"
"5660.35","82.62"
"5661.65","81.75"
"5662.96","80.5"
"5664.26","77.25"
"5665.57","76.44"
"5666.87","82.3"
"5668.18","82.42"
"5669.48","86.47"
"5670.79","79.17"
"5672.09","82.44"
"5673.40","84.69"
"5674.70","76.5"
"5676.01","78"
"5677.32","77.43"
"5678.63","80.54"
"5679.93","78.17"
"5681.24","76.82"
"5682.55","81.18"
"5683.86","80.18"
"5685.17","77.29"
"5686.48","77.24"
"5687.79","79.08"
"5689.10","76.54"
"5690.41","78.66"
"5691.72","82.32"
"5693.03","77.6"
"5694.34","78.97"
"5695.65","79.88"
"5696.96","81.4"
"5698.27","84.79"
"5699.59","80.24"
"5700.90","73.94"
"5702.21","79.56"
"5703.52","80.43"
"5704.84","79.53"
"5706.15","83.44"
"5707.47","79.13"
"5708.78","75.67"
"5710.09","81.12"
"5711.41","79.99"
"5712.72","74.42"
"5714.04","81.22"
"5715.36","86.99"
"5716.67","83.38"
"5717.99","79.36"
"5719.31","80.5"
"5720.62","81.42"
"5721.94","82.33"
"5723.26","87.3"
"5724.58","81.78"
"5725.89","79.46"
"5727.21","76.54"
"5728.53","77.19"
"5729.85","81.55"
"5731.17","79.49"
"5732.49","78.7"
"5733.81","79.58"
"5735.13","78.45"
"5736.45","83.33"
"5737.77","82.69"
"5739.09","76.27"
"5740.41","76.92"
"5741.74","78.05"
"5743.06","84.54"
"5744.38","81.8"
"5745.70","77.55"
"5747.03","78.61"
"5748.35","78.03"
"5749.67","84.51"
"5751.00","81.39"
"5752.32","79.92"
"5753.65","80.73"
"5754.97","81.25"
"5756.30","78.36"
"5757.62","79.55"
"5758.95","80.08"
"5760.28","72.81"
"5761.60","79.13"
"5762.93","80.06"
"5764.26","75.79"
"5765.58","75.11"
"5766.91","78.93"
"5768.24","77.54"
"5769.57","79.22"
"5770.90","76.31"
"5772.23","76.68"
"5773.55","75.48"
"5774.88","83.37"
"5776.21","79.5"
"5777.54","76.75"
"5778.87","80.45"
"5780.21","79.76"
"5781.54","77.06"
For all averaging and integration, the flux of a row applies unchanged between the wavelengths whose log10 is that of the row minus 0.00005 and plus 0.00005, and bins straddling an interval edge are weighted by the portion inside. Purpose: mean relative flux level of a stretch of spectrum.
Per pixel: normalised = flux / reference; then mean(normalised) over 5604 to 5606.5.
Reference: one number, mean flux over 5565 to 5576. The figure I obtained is 1.01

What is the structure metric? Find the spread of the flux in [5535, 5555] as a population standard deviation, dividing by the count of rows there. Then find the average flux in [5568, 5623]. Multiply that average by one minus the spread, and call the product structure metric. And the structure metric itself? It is -95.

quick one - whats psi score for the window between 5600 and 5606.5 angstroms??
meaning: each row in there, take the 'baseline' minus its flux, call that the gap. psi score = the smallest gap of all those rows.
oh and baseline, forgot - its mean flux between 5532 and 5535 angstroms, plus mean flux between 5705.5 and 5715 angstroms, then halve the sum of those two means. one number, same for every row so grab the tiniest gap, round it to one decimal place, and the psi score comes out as -3.4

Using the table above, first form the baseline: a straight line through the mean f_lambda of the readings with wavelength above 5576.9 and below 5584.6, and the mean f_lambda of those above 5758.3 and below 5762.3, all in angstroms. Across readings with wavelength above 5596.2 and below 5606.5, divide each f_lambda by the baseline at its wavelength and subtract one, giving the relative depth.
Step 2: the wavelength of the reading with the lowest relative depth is 5598.13 angstroms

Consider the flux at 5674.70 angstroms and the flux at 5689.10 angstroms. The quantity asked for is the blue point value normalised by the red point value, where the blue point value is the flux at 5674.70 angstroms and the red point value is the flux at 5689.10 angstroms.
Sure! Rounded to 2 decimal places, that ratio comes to 1.00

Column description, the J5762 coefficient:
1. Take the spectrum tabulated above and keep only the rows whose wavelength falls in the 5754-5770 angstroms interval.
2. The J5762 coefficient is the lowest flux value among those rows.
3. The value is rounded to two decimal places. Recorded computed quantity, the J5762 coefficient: 72.81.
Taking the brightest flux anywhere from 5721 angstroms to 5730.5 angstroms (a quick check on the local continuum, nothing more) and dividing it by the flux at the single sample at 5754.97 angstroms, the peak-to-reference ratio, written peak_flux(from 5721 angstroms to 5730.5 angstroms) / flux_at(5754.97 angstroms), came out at 1.07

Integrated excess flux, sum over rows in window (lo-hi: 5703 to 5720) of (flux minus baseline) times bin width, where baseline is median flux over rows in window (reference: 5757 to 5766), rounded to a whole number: 22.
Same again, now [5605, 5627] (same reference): 10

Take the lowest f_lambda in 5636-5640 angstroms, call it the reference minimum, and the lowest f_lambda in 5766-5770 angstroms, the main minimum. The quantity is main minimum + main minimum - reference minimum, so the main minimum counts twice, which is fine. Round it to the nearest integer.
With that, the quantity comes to 78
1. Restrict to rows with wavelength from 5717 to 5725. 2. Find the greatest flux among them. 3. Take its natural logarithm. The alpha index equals 4.47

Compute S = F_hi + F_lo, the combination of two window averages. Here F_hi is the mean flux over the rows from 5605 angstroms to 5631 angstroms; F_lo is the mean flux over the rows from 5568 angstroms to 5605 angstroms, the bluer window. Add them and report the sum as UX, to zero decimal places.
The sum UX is 160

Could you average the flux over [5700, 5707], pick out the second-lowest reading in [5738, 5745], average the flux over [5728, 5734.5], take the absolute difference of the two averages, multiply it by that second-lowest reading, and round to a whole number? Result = 6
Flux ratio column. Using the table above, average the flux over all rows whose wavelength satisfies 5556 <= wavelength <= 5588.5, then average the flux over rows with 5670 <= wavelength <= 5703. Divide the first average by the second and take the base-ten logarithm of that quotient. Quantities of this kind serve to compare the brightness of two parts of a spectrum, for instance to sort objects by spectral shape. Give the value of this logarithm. 0.014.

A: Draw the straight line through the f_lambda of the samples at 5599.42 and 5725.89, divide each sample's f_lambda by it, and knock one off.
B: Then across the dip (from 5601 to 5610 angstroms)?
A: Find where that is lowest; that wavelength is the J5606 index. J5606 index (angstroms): 5603.29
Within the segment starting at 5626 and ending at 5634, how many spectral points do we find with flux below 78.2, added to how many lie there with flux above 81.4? 4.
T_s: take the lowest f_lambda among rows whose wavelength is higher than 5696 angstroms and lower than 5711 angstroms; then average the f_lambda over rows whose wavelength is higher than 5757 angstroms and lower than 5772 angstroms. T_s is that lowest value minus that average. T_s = -3.7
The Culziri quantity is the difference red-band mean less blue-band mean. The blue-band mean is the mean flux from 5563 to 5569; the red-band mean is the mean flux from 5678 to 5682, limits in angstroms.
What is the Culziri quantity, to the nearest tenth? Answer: -3.2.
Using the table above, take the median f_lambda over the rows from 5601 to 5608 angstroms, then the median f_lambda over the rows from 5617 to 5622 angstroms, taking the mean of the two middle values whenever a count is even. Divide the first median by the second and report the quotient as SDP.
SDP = 1.04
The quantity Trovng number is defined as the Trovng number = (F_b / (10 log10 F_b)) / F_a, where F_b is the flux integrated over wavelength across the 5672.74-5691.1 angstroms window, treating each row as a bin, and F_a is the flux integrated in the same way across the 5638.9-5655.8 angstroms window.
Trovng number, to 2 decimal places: 0.03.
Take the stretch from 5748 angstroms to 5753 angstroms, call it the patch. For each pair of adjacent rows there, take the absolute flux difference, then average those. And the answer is 3.7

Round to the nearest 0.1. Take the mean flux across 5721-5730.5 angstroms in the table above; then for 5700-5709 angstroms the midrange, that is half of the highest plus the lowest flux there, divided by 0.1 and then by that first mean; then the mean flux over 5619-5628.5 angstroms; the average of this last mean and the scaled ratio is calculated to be 44.6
